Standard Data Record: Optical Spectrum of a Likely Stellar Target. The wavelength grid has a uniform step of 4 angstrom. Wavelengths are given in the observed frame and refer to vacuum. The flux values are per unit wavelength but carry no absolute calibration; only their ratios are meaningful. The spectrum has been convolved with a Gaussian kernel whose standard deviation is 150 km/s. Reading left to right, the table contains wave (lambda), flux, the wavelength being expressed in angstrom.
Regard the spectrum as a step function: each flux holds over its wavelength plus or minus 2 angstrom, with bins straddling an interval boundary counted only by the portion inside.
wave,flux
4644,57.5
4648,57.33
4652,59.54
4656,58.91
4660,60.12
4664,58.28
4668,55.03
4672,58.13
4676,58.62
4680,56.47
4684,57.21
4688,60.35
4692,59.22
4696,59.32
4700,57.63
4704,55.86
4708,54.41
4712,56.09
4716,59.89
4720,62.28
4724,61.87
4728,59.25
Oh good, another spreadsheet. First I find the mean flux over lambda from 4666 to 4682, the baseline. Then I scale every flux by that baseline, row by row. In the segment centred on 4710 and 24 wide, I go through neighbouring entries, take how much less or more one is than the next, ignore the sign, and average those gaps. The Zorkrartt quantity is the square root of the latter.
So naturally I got 0.197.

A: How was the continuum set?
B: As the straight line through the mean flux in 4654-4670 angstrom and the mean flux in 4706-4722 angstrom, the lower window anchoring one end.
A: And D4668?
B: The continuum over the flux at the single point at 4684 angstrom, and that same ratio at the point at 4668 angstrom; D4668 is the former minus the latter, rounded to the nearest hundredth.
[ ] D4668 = -0.04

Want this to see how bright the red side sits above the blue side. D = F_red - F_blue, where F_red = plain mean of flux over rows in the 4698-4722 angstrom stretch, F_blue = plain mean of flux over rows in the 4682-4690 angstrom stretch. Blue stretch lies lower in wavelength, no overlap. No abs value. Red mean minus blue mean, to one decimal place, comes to -1.1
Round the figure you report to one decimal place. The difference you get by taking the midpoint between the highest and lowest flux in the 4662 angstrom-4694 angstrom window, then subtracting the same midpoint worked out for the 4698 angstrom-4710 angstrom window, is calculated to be 1.7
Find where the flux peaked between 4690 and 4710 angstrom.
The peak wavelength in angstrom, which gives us 4696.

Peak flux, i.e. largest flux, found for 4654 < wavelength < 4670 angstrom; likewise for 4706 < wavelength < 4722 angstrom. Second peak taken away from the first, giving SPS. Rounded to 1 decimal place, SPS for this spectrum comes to -2.2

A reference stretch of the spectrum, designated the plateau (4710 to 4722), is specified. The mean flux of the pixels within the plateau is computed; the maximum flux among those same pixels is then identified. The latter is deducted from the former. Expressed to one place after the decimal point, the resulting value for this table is -2.9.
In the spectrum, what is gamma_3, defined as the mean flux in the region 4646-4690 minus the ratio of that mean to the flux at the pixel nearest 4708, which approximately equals 57.11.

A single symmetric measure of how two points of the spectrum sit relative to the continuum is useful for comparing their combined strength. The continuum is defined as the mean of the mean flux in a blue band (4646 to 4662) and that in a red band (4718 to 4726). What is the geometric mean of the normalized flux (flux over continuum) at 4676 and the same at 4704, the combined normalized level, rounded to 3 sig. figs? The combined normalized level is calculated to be 0.945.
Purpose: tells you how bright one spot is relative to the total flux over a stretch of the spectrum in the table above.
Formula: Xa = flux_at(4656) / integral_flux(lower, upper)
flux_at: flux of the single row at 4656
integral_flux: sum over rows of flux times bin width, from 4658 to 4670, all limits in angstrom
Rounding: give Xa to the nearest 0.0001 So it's 0.0849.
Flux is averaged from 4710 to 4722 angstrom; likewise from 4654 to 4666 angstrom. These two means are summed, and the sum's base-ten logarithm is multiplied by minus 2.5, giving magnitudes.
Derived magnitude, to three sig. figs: -5.18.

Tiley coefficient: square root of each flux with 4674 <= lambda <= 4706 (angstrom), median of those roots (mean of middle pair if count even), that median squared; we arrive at 58.1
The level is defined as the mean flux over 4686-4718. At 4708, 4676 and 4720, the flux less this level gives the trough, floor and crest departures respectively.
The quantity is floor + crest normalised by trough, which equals -2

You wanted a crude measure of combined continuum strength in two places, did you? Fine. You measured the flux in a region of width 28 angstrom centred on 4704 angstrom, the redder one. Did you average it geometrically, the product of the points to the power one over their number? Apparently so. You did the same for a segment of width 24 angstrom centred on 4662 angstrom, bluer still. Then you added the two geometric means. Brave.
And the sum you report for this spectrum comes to 116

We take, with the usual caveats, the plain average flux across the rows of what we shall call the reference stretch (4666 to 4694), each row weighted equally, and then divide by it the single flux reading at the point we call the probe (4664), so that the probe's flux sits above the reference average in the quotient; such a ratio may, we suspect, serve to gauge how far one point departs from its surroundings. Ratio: 1.01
